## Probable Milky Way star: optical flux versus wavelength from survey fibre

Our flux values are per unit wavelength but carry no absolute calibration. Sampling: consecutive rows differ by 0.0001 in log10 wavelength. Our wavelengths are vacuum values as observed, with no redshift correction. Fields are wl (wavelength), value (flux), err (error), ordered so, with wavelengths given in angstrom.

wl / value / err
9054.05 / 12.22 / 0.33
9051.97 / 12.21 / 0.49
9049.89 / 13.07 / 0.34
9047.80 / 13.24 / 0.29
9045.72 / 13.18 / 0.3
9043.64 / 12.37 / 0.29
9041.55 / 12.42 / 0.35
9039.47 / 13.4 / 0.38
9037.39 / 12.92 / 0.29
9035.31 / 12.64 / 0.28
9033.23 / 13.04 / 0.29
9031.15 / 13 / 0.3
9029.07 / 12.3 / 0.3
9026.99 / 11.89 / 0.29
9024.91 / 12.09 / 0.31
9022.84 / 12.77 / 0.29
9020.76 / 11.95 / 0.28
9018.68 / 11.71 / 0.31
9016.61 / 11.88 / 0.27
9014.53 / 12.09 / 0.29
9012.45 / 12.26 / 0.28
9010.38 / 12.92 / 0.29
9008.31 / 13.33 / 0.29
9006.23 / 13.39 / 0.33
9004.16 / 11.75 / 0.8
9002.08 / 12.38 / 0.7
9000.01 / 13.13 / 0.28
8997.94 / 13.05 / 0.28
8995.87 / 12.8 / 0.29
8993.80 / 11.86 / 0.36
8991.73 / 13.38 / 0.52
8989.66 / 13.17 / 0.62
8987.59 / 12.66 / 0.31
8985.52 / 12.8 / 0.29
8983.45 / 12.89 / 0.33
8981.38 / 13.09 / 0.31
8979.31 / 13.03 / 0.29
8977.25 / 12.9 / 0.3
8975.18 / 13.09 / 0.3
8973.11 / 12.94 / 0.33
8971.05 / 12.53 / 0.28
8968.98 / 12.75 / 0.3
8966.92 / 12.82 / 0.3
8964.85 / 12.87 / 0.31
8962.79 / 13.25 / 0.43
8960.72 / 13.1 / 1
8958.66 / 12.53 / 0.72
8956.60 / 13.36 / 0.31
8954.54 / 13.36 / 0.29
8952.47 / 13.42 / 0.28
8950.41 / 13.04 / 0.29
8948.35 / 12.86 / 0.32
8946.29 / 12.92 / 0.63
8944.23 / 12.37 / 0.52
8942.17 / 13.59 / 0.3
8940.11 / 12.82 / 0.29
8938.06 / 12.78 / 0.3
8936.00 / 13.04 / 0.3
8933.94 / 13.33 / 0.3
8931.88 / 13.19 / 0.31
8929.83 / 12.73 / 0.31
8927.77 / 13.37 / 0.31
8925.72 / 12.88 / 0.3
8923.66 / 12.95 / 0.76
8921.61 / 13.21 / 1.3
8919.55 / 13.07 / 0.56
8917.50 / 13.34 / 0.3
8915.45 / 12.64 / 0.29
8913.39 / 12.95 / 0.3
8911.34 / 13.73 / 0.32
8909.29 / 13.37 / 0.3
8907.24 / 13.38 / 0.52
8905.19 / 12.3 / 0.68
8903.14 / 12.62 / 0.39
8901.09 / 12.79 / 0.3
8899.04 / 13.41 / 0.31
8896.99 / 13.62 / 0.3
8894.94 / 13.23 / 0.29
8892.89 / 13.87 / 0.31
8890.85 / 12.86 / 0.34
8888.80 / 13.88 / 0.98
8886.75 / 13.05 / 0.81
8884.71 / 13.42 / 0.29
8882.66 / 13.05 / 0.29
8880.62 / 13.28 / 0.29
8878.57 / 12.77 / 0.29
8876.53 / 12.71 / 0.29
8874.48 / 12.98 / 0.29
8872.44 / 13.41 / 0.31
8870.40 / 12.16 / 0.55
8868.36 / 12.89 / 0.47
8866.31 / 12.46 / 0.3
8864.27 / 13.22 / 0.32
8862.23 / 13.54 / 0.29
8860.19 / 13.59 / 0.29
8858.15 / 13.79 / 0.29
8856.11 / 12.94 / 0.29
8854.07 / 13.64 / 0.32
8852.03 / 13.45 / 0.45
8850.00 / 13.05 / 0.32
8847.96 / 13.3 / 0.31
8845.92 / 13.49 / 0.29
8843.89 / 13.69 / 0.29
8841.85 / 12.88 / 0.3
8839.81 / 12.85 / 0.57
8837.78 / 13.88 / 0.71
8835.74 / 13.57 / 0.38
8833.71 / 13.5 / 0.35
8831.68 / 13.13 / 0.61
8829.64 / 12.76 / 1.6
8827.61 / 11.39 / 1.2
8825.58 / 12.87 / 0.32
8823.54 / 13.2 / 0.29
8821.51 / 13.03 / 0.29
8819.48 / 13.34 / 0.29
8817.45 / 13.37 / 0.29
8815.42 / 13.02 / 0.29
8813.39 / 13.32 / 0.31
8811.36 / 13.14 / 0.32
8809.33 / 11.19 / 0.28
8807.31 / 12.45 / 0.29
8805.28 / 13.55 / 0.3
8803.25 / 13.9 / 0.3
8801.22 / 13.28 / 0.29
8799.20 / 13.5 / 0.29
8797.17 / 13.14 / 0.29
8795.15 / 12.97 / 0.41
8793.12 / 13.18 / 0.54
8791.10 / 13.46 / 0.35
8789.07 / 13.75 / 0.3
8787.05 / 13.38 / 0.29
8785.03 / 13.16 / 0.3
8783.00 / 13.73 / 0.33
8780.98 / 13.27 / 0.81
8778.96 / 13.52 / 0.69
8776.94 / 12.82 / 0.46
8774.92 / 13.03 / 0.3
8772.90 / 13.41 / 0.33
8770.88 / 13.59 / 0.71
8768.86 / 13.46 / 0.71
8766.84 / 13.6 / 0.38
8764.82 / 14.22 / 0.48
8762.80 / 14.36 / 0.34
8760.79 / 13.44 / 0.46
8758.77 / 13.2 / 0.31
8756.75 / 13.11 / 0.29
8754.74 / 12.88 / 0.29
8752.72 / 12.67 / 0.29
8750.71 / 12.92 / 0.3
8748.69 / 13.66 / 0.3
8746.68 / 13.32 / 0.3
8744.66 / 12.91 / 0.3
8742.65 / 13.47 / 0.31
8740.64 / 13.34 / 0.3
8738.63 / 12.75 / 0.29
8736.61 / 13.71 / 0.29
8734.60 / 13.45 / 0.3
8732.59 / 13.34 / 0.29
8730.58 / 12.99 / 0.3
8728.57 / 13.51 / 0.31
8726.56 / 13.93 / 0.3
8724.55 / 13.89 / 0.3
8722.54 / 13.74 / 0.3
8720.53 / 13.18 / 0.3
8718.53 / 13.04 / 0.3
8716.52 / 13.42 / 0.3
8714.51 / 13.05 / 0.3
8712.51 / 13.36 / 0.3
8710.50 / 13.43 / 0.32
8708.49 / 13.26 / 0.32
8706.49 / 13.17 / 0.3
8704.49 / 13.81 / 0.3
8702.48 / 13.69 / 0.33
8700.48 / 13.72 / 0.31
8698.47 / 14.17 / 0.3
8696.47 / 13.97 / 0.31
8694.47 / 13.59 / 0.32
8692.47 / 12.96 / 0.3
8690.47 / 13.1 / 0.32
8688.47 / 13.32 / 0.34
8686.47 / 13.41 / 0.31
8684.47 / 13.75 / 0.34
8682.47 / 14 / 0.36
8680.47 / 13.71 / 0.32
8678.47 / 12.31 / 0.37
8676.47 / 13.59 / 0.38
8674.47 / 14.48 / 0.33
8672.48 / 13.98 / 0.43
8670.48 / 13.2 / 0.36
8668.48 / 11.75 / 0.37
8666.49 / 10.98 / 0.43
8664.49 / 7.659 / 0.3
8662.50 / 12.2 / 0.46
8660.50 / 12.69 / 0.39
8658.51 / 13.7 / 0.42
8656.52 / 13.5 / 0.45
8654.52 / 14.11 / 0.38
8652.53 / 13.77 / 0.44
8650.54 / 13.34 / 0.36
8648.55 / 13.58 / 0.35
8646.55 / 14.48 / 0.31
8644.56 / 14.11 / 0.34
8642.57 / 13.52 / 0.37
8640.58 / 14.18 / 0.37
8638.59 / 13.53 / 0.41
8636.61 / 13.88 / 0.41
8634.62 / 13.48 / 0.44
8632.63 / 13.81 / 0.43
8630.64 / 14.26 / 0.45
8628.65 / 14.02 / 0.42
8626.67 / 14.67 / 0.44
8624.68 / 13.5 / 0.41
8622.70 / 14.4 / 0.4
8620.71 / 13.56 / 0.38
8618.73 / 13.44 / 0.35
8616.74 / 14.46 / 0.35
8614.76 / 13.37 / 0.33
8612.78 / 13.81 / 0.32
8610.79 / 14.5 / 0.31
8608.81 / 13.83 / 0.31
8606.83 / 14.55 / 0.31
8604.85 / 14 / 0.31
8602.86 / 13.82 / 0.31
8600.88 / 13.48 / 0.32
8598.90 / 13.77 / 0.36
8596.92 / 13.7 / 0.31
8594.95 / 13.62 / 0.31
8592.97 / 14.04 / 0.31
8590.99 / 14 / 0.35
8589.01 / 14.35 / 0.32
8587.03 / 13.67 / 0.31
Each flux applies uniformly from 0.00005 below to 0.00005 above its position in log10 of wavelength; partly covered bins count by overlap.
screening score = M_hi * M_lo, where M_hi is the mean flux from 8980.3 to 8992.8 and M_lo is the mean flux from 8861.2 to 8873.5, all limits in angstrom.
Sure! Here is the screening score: 168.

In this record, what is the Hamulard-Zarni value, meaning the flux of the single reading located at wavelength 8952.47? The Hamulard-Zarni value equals 13.42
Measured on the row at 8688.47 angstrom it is 13.32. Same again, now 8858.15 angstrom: 13.79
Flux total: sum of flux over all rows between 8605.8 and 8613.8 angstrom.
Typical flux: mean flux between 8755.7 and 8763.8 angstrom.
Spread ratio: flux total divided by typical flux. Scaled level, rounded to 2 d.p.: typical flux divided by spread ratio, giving 3.23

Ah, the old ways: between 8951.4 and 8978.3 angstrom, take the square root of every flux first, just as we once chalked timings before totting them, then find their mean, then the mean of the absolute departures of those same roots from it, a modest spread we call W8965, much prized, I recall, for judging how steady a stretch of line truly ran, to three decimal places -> 0.034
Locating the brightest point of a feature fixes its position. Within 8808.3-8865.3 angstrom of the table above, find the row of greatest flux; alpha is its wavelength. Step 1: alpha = 8837.78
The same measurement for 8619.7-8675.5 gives 8626.67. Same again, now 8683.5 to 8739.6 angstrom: 8698.47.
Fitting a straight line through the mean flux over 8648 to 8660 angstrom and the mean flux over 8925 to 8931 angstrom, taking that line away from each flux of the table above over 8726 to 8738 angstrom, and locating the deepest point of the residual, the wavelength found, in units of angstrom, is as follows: 8730.58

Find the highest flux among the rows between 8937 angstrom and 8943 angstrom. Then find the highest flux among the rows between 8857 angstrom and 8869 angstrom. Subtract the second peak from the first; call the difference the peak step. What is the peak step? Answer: -0.20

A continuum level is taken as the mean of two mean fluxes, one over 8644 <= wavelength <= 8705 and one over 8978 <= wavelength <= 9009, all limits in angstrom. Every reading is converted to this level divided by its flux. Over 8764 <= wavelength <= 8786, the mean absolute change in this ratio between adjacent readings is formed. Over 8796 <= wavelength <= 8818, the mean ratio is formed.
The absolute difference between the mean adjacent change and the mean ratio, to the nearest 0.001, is 0.974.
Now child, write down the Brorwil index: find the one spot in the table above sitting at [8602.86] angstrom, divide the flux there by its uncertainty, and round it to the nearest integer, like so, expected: 45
